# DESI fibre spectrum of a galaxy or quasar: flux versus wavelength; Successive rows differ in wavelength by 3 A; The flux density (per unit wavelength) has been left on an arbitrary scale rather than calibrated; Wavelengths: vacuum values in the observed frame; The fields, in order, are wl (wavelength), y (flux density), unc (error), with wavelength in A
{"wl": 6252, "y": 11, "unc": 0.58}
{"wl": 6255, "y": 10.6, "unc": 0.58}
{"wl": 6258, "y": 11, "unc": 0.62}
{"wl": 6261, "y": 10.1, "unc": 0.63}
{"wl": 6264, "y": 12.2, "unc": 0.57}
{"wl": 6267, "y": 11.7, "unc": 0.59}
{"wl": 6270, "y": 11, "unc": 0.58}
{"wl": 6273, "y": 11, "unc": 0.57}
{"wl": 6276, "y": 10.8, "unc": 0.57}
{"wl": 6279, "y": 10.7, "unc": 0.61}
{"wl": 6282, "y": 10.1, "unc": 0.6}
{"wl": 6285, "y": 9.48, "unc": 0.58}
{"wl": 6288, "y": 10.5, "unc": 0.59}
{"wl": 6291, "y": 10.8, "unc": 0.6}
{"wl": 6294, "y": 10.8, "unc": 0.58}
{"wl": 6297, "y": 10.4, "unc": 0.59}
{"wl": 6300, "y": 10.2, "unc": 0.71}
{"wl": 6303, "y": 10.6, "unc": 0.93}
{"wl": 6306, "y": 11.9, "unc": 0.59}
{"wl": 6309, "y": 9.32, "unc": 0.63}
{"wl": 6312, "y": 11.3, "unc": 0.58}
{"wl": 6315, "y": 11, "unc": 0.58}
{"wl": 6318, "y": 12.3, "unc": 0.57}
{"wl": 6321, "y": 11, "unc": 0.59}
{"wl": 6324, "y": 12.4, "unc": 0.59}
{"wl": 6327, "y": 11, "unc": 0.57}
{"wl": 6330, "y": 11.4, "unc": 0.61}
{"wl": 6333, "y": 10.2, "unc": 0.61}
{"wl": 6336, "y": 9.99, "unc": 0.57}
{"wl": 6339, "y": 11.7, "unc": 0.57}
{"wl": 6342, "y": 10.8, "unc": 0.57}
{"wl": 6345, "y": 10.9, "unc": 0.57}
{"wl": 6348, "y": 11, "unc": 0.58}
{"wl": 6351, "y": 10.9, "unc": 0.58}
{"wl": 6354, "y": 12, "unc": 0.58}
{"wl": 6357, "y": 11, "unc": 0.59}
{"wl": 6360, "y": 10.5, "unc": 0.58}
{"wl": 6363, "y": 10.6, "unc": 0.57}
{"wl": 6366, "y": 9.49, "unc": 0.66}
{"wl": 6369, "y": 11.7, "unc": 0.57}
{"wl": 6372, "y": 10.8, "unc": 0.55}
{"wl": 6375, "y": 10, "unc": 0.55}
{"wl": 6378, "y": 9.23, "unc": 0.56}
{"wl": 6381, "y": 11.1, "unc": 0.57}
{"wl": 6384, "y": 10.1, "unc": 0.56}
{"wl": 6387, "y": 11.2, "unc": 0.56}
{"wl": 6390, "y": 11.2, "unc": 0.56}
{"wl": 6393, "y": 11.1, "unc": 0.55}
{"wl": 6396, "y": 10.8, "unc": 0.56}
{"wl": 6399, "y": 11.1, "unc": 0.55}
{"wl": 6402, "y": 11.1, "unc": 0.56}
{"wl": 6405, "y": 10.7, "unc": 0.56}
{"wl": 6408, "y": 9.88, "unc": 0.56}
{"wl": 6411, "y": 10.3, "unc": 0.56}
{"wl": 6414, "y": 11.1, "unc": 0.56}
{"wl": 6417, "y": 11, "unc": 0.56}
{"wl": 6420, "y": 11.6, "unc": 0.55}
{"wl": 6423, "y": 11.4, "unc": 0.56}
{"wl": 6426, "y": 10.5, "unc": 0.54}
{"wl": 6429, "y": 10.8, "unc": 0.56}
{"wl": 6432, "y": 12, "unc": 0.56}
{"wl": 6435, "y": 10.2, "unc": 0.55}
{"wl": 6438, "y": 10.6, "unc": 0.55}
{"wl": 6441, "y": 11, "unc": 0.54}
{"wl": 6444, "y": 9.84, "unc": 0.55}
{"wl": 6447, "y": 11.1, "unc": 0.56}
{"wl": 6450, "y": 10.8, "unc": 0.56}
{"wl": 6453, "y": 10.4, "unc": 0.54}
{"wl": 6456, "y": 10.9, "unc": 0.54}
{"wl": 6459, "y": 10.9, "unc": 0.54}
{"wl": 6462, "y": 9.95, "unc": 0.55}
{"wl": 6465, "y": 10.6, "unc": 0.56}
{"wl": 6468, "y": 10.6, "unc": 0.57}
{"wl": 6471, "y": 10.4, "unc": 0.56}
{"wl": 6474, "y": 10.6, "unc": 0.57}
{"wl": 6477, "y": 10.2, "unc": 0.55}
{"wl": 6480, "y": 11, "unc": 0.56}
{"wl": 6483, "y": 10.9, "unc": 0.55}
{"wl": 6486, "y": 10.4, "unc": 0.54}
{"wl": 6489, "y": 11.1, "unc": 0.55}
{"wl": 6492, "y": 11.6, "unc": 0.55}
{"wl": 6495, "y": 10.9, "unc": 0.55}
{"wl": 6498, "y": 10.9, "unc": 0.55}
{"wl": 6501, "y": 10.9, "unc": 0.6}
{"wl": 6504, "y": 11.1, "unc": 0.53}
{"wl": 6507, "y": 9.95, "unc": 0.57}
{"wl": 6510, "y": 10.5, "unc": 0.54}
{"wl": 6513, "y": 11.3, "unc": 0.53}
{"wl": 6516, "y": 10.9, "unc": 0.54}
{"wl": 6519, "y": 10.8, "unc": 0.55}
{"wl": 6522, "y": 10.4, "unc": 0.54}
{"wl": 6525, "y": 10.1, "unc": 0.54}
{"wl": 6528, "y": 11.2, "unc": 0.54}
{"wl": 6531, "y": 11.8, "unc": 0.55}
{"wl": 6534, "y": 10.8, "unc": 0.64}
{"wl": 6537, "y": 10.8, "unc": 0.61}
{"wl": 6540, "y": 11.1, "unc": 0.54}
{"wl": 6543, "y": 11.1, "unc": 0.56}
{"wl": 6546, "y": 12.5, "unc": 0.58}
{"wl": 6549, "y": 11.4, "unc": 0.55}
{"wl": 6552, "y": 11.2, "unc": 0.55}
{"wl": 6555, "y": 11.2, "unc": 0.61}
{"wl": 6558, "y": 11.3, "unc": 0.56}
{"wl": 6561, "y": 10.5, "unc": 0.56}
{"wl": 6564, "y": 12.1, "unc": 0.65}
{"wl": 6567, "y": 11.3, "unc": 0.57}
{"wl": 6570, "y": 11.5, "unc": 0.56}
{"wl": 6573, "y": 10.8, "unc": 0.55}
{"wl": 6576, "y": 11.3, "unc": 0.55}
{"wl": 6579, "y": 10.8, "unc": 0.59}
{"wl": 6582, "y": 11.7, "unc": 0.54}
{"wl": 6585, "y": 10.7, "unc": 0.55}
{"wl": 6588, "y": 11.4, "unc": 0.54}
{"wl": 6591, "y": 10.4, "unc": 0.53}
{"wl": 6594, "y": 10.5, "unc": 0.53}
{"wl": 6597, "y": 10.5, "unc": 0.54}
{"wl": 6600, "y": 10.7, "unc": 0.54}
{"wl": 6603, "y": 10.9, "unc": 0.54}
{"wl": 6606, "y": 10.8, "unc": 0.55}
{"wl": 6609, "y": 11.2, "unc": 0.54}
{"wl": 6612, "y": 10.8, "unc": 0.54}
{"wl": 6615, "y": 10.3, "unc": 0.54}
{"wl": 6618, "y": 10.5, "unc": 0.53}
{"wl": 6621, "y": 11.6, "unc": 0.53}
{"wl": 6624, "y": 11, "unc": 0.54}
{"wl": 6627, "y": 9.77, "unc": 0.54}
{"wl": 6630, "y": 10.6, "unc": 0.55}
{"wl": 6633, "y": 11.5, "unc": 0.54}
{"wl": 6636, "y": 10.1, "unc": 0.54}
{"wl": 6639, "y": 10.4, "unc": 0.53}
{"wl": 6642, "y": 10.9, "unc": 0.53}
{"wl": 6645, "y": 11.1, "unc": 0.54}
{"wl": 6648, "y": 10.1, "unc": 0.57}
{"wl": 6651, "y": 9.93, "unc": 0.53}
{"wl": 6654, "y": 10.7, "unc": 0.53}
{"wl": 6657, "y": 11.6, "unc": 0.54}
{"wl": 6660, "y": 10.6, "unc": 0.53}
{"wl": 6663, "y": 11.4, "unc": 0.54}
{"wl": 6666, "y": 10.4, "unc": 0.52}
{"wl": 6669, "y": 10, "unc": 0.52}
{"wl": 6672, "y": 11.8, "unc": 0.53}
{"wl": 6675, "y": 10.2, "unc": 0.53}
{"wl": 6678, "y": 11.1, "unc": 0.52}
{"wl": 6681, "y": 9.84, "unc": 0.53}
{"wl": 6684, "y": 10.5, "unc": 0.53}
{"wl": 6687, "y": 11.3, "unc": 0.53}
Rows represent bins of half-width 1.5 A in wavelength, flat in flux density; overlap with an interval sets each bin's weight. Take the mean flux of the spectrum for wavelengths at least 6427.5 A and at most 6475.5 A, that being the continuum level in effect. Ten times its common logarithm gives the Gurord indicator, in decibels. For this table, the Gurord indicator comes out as 10.28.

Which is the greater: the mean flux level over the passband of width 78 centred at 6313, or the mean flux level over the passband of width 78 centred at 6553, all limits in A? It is 11.1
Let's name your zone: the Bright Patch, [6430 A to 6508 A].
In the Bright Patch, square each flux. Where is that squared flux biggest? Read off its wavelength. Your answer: 6432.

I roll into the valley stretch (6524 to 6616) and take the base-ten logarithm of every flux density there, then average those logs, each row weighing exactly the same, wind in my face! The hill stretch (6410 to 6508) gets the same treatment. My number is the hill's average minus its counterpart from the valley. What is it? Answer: -0.011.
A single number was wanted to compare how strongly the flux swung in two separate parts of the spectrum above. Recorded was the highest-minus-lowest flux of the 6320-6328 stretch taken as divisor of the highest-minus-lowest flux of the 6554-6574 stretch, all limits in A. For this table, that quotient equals 1.1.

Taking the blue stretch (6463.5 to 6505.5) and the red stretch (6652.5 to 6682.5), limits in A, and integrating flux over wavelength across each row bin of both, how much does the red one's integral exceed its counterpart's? -131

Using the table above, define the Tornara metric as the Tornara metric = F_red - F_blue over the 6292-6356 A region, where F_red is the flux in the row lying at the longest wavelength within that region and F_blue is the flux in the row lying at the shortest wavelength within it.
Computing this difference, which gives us 1.20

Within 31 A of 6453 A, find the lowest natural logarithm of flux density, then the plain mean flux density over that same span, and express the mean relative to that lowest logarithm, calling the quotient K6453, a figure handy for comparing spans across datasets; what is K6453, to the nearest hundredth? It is 4.68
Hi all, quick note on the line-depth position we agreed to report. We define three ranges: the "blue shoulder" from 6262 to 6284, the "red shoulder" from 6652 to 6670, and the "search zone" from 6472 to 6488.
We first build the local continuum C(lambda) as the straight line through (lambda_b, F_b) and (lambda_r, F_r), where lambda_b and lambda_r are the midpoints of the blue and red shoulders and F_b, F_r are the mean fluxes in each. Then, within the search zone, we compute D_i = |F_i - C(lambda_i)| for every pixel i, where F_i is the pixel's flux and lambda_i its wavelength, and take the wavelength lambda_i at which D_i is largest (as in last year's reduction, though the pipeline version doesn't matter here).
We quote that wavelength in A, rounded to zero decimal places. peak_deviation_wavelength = 6477 A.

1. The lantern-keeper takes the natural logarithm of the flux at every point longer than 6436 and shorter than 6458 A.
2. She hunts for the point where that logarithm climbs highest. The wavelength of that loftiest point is 6447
